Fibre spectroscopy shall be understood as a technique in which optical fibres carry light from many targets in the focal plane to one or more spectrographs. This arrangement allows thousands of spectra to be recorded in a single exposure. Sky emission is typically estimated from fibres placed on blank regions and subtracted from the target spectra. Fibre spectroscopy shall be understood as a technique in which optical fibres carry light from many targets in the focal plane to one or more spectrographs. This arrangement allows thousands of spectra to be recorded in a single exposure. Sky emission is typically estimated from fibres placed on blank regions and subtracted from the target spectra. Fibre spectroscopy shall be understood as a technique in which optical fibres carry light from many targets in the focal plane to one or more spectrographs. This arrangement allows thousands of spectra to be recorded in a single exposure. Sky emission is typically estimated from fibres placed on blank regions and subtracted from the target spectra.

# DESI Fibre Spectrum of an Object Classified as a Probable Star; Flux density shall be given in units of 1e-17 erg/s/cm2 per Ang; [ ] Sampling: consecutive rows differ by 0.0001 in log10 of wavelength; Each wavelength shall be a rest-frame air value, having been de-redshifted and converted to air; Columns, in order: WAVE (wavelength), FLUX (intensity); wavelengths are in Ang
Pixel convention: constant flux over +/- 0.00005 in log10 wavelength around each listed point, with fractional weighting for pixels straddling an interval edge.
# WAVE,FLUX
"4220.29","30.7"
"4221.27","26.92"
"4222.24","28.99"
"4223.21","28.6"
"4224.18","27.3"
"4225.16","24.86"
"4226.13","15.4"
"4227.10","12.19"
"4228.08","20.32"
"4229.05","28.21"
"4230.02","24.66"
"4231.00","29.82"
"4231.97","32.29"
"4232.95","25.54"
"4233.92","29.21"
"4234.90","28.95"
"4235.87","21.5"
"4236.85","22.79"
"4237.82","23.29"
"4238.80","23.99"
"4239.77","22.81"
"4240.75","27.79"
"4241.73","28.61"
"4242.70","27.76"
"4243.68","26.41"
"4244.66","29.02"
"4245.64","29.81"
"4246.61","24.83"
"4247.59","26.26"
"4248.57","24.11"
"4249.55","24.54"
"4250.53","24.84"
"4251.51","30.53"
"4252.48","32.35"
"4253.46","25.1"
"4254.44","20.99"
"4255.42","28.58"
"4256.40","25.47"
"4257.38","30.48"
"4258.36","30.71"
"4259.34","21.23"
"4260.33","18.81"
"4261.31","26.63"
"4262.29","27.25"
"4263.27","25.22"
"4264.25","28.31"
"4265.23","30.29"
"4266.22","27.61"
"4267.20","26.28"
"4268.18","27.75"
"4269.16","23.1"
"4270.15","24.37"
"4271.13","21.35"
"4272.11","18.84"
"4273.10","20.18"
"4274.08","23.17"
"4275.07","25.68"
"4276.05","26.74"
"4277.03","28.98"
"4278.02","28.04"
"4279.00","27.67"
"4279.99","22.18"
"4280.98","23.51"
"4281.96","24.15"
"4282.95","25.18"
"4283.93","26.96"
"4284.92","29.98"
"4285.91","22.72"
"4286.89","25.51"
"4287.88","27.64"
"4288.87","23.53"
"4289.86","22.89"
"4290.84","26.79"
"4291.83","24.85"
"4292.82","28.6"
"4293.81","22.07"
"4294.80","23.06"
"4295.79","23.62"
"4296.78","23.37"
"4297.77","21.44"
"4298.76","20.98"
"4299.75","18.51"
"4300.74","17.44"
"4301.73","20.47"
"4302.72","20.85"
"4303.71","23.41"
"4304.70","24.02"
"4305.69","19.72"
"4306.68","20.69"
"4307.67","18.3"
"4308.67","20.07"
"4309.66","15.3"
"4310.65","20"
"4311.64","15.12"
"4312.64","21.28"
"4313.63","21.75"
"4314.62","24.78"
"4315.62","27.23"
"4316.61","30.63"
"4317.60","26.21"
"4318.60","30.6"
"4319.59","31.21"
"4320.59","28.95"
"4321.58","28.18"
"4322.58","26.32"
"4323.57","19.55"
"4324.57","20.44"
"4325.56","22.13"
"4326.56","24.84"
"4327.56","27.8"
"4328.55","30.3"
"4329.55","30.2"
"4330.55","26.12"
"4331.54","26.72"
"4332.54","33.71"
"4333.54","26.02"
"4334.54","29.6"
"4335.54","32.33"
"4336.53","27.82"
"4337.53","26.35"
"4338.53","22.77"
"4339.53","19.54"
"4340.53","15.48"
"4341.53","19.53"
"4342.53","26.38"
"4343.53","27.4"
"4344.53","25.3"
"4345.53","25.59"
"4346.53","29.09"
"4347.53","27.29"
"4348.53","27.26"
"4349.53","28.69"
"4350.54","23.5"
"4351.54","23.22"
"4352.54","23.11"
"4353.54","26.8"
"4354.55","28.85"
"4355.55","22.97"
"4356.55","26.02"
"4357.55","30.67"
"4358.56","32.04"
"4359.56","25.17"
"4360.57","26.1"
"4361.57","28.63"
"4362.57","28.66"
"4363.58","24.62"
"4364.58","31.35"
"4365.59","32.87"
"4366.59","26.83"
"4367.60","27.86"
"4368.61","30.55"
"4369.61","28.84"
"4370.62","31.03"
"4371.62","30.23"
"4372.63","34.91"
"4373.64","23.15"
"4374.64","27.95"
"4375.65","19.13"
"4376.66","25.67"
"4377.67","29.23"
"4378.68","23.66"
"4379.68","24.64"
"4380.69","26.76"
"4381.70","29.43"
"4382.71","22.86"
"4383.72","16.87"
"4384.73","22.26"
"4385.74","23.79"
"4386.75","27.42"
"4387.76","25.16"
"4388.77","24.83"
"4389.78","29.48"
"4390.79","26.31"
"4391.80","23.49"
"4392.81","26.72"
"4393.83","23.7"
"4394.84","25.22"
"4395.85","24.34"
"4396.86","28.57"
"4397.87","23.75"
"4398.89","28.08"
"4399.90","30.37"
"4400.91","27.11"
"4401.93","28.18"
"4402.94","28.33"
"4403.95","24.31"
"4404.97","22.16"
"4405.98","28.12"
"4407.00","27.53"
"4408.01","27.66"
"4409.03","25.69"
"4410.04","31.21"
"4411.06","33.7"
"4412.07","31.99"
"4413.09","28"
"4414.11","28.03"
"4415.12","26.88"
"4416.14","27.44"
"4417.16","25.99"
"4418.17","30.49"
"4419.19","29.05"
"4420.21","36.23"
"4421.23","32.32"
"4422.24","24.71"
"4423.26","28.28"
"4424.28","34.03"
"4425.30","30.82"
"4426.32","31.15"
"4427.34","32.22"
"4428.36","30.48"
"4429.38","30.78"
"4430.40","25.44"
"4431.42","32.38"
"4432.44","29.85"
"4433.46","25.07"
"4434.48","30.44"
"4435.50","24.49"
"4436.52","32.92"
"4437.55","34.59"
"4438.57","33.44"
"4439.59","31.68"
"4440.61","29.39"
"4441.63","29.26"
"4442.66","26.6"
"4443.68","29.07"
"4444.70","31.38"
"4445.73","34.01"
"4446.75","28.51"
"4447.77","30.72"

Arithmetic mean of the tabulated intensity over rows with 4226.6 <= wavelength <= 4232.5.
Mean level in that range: 24.6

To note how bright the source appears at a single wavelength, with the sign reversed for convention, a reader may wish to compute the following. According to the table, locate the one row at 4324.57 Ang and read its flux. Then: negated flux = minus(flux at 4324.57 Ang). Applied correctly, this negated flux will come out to -20.4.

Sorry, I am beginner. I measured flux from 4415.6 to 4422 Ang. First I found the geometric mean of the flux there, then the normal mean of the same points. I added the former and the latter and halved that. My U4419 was 30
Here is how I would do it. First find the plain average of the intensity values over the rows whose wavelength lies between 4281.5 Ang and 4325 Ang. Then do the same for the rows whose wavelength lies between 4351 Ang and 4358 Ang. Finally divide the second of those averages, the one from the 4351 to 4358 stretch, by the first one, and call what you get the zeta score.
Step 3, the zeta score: 1.10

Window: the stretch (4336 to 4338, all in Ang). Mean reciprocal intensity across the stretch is 0.0369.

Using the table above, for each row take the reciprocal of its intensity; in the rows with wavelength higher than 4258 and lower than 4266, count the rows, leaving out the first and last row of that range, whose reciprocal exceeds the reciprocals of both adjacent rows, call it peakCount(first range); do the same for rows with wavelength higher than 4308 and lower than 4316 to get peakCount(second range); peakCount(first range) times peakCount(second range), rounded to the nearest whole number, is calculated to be 4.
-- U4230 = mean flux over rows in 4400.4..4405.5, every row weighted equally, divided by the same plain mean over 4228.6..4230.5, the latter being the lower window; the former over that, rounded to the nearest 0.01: 0.98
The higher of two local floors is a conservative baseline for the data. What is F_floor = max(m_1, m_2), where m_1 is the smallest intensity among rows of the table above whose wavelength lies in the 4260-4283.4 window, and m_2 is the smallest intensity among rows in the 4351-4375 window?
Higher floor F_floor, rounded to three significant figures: 23.0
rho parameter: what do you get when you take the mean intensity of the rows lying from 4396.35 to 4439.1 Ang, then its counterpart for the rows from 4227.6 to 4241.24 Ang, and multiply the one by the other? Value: 751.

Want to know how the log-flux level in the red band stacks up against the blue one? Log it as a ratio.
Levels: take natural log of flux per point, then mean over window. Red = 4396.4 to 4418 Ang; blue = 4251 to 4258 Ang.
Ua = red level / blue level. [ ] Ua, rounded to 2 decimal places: 1.00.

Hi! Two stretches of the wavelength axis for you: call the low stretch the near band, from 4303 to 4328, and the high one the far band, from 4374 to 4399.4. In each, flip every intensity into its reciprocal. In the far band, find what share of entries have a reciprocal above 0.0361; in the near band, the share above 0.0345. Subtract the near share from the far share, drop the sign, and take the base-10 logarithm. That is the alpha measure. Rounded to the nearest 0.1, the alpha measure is -0.9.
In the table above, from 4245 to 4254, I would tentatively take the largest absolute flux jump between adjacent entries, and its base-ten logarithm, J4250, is 0.9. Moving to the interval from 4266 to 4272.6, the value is 0.7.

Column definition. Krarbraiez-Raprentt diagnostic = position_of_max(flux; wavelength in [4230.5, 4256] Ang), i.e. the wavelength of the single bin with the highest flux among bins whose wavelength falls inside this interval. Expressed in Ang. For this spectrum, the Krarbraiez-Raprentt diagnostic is 4252.48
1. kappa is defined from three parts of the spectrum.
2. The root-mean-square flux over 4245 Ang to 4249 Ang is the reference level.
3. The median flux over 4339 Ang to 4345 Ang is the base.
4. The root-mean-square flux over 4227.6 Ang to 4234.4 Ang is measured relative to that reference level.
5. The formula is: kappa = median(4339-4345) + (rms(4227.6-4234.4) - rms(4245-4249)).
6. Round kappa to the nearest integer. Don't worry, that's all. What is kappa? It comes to 23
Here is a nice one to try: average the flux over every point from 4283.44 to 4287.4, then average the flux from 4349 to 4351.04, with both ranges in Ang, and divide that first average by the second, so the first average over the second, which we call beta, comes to 1.01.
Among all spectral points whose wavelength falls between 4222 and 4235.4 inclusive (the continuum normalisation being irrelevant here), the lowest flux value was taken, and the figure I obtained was 12.19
